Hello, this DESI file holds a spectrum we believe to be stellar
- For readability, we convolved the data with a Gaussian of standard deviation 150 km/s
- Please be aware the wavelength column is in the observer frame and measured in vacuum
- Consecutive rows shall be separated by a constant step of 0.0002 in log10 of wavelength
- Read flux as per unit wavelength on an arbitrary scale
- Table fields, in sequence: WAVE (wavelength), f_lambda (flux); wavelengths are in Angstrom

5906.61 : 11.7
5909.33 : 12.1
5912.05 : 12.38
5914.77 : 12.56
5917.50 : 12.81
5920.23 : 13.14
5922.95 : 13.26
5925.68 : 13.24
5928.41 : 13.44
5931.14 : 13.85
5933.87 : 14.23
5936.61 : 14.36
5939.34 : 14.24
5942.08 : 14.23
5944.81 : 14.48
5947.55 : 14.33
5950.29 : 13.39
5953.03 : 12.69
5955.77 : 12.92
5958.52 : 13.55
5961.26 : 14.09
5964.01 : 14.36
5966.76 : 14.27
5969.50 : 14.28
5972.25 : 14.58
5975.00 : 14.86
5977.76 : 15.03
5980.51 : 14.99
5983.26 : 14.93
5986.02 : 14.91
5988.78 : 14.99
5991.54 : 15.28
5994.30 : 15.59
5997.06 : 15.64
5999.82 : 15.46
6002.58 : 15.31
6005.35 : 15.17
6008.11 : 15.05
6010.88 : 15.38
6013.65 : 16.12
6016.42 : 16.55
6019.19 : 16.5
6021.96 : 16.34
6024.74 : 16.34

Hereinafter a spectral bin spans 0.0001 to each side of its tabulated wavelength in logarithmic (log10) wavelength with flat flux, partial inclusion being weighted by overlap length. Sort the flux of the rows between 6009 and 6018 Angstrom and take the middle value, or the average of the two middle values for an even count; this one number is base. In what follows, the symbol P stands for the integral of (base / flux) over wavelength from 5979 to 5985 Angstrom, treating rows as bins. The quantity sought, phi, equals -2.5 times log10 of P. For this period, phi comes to -2.0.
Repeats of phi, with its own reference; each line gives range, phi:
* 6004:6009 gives -1.8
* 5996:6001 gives -1.8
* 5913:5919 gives -2.2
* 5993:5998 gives -1.8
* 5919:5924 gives -2.0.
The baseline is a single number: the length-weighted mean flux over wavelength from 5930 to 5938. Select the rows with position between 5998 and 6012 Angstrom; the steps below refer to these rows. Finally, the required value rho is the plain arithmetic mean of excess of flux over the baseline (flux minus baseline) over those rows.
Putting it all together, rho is 1.1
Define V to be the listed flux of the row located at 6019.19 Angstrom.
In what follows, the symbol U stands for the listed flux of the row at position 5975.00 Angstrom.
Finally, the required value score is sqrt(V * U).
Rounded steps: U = 14.86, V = 16.5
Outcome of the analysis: 15.7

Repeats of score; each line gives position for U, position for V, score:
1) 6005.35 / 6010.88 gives 15.3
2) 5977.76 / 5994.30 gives 15.3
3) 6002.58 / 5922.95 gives 14.2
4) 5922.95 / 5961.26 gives 13.7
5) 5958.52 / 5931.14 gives 13.7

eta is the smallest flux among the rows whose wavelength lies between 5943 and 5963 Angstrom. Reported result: 12.69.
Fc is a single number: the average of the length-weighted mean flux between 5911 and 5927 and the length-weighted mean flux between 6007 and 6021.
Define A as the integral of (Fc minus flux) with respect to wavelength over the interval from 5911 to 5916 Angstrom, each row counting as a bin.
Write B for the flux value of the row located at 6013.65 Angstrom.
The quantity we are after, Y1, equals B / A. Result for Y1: 2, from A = 10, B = 16.12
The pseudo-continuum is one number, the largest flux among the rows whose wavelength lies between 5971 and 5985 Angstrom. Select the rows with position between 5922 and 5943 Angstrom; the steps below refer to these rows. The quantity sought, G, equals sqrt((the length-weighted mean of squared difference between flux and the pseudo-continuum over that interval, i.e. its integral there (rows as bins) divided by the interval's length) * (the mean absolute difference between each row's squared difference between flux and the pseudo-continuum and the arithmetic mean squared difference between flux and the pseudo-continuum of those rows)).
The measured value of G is 1.3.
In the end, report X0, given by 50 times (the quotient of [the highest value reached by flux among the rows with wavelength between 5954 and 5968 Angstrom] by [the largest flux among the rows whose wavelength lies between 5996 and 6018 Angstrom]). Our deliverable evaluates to 43.4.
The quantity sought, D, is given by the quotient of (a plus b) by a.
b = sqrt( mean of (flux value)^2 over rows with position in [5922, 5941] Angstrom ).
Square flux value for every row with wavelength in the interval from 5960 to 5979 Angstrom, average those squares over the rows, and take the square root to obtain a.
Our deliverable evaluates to 1.95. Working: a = 14.5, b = 13.8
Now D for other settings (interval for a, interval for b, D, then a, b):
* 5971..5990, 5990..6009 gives 2.03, 14.9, 15.4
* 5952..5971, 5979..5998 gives 2.10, 13.8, 15.2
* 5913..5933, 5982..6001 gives 2.16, 13.2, 15.3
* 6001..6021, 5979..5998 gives 1.97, 15.7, 15.2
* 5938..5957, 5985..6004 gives 2.11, 13.8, 15.3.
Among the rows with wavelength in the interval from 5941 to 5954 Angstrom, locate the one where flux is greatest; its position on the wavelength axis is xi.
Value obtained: 5944.81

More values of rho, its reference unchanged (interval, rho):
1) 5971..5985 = 0.7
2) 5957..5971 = 0.0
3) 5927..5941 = -0.1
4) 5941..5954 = -0.3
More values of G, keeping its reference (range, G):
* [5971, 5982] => 0.1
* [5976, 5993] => 0.0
